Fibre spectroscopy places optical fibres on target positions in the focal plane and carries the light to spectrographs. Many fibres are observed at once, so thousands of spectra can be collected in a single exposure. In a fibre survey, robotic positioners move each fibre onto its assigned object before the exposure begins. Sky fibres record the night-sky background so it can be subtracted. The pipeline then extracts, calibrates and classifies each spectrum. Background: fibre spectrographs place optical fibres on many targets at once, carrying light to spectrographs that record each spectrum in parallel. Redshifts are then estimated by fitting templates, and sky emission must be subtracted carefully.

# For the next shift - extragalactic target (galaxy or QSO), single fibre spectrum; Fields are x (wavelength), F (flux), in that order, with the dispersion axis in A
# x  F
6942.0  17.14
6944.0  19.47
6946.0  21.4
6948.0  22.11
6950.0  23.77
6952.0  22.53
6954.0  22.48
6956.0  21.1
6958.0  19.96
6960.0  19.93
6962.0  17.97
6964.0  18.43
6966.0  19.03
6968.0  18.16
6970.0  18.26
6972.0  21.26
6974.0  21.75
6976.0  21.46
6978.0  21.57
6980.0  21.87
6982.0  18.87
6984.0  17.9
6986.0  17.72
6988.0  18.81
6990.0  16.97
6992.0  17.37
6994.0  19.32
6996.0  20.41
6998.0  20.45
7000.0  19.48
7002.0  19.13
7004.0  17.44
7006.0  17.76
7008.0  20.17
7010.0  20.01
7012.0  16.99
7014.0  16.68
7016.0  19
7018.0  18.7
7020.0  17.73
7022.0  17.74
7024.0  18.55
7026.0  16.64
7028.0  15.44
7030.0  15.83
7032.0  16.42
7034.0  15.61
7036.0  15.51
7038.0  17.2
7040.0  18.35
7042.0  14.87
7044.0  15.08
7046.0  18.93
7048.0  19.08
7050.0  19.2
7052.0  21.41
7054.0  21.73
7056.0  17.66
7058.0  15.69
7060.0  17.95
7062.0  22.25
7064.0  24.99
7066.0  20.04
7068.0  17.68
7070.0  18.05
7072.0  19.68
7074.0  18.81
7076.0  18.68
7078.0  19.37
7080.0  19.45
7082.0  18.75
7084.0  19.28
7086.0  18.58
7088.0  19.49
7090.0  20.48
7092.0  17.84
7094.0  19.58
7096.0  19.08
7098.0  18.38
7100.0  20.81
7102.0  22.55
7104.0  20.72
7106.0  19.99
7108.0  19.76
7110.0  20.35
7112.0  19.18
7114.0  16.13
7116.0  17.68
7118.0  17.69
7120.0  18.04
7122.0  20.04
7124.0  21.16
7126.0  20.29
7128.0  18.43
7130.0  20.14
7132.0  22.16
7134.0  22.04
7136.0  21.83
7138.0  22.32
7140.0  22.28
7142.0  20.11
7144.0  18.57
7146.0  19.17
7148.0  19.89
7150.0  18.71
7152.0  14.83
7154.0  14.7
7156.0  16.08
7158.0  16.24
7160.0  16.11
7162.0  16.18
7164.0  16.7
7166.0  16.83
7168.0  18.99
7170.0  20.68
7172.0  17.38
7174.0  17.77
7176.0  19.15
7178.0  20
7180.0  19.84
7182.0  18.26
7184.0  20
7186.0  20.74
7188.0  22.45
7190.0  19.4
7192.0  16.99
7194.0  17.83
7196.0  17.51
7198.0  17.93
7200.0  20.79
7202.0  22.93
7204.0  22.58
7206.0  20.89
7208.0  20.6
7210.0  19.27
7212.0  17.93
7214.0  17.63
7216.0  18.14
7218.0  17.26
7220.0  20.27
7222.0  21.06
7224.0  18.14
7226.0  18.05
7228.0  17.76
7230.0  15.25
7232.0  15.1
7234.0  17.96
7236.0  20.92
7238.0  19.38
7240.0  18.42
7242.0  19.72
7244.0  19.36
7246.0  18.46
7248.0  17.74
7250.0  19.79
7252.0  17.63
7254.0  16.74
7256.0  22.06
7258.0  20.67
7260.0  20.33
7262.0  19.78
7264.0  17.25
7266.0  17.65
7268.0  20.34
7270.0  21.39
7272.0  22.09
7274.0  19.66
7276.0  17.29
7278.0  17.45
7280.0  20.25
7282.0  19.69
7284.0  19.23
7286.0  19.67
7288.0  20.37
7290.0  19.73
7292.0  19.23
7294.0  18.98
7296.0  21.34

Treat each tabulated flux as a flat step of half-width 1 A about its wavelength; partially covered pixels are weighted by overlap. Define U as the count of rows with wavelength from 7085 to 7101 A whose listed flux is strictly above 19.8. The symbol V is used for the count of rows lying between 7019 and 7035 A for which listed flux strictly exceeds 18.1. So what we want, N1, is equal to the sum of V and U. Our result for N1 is 3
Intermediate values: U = 2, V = 1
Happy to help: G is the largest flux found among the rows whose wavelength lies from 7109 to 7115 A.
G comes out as 20.35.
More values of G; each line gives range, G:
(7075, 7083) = 19.45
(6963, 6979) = 21.75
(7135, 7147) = 22.32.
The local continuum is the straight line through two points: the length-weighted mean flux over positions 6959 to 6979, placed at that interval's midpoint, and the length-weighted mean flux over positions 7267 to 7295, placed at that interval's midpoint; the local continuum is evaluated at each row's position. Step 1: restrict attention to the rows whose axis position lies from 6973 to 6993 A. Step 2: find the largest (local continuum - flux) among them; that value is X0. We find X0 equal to 2.8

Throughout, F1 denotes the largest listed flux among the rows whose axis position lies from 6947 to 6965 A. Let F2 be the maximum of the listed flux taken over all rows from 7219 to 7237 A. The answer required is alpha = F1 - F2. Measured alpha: 2.7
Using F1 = 23.77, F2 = 21.06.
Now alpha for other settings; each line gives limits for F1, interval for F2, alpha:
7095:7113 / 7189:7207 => -0.4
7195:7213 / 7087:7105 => 0.4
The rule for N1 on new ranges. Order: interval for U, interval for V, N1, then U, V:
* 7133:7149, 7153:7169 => 7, 6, 1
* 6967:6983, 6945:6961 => 13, 5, 8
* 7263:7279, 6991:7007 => 8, 3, 5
